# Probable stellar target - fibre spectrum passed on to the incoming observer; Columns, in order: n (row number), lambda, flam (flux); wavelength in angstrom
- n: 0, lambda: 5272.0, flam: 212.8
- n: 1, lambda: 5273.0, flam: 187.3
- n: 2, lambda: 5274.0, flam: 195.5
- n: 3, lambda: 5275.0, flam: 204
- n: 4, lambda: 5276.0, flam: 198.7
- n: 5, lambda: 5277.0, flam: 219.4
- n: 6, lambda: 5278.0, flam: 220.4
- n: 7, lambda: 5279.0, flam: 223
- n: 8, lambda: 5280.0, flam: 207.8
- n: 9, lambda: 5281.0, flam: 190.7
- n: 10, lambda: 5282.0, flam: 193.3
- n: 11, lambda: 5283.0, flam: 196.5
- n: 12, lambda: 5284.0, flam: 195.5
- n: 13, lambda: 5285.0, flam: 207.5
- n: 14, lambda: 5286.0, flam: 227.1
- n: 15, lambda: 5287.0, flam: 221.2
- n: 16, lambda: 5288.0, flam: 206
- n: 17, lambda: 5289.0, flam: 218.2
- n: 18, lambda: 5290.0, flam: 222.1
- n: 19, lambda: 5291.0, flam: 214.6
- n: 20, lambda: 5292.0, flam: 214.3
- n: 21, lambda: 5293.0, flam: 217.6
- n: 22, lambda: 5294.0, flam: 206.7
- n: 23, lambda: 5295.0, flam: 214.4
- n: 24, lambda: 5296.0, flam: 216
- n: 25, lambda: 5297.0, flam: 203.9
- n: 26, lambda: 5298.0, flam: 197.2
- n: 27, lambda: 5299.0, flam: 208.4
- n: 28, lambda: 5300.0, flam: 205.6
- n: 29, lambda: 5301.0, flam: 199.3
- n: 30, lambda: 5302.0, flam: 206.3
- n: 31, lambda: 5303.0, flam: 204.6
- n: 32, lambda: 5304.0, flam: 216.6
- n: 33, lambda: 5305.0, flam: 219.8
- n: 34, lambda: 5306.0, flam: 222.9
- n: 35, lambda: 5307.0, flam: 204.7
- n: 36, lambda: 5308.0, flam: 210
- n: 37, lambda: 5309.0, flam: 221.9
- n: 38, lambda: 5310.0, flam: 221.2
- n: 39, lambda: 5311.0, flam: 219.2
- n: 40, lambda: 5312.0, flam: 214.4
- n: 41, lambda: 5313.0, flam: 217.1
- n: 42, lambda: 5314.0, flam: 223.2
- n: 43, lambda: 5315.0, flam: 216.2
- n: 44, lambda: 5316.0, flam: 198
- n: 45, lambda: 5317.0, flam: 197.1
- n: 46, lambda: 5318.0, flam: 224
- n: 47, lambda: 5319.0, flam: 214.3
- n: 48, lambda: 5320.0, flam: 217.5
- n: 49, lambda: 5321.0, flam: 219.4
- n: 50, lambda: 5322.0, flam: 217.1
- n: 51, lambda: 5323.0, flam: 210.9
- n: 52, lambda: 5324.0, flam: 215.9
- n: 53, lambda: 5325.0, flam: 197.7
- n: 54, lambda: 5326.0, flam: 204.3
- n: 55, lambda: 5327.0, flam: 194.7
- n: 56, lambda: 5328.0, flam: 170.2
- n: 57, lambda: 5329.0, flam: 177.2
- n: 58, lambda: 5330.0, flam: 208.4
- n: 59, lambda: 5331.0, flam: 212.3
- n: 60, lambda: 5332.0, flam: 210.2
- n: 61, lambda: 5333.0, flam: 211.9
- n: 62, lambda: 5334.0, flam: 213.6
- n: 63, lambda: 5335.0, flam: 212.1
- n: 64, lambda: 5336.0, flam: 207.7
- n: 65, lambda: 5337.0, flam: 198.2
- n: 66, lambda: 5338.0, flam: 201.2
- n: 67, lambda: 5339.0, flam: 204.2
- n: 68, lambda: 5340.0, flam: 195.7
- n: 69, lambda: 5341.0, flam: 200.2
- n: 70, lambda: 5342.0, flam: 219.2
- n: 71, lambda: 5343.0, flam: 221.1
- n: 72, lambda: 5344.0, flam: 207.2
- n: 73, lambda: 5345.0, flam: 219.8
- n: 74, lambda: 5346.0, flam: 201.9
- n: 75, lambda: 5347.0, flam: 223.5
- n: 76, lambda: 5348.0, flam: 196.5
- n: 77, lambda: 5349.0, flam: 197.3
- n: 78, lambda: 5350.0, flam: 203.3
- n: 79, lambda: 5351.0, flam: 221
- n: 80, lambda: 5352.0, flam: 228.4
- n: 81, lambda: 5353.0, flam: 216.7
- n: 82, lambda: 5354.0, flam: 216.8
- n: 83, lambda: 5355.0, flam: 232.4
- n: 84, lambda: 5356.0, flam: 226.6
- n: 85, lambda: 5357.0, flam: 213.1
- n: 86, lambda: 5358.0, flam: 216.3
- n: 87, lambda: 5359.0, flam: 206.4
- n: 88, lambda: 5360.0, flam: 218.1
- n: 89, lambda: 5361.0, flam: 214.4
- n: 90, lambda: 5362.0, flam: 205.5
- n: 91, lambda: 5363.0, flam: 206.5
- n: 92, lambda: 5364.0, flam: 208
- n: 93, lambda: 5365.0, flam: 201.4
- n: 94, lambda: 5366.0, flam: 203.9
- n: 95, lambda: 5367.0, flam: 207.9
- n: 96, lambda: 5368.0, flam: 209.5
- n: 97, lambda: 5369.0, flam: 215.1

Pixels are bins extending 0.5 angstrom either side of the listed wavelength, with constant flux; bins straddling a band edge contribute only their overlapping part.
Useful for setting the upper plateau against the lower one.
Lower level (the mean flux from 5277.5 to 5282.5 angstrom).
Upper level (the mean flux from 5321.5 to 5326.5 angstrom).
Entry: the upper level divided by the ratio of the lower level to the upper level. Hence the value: 211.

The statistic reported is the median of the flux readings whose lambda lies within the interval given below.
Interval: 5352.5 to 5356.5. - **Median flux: 222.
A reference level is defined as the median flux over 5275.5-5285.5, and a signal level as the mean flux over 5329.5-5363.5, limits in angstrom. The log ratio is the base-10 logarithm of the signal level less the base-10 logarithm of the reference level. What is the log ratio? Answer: 0.017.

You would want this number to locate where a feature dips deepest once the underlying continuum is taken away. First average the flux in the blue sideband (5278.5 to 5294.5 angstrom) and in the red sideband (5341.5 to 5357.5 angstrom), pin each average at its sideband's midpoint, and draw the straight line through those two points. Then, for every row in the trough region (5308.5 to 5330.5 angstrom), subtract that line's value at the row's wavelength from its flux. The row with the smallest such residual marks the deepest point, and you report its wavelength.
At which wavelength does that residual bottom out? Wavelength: 5328.0 angstrom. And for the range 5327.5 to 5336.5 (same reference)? 5328.0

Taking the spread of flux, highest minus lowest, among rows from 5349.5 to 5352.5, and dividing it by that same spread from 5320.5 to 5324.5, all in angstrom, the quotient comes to 3.0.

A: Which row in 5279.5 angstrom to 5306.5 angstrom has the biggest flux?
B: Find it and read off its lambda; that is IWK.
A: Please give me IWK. 5286.0 angstrom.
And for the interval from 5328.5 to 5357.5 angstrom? 5355.0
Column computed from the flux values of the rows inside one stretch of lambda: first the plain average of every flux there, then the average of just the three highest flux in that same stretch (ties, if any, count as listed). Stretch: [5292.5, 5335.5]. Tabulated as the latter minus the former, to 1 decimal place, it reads 13.7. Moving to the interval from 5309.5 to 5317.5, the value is 7.9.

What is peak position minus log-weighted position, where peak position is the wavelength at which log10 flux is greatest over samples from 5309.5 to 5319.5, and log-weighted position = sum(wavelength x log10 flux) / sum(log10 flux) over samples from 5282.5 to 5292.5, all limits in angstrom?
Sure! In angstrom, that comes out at 30.5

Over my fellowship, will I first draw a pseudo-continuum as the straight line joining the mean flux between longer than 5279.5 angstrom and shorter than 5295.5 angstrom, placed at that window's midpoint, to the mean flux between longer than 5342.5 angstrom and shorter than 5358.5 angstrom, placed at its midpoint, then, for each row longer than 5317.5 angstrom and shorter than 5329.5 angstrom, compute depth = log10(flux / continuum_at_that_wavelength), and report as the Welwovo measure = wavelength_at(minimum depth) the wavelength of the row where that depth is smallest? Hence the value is 5328.0 angstrom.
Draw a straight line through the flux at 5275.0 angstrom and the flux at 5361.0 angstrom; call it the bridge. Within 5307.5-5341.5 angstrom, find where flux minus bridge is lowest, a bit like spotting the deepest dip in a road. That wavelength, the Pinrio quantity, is 5328.0 angstrom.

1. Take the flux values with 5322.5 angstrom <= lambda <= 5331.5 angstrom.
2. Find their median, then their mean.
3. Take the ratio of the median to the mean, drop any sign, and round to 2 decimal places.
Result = 1.03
